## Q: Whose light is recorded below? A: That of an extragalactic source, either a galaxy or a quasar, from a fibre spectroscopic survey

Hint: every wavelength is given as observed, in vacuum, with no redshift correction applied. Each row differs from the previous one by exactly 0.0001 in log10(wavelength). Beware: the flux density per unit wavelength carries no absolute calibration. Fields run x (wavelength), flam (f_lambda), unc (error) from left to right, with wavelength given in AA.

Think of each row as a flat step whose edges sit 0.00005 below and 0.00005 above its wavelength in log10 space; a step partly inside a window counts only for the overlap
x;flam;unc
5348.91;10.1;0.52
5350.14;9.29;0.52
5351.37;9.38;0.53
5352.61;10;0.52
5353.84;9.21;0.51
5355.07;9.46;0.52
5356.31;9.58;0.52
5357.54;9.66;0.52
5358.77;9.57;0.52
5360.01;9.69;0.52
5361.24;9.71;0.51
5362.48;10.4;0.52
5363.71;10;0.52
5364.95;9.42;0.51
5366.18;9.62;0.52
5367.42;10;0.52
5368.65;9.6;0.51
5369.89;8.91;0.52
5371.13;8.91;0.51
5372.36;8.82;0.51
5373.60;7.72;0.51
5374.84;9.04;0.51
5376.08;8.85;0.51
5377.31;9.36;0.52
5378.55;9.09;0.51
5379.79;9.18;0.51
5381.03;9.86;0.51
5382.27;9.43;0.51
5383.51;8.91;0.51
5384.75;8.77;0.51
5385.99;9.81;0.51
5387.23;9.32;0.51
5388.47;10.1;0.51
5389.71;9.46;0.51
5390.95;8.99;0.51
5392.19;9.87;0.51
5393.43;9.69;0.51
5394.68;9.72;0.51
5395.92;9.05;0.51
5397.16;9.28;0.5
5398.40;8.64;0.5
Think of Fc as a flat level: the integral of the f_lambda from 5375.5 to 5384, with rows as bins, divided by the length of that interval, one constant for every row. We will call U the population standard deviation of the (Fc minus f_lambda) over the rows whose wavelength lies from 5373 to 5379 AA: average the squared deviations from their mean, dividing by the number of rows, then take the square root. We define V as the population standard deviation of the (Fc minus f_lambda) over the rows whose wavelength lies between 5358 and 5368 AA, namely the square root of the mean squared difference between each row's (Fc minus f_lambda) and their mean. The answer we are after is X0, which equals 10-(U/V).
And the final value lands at 8.1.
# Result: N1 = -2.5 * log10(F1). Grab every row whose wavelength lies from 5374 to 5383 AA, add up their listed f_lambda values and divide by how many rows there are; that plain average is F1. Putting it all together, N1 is -2.42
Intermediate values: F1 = 9.26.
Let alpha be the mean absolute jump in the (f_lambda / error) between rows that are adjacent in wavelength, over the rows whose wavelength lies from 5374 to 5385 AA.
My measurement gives 0.6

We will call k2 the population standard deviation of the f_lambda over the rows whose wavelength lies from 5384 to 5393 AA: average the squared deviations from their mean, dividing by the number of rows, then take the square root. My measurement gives 0.45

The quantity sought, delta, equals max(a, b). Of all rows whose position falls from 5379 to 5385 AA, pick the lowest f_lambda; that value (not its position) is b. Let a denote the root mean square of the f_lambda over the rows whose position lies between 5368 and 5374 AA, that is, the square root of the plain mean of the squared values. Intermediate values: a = 8.81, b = 8.77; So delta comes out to 8.81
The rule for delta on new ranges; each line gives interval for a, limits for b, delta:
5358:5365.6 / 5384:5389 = 9.80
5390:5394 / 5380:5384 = 9.52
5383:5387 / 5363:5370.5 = 9.17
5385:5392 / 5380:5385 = 9.54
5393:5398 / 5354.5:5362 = 9.46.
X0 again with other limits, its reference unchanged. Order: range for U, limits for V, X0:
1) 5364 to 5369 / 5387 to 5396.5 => 9.4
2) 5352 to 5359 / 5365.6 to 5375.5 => 9.6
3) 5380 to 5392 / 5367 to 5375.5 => 9.3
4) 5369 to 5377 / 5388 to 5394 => 8.8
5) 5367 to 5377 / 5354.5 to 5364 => 7.8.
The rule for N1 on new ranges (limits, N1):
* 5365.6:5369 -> -2.47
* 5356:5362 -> -2.46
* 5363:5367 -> -2.46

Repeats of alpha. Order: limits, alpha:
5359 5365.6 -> 0.7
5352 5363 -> 0.4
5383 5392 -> 1.2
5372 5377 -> 1.7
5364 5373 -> 0.6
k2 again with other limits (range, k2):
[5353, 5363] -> 0.32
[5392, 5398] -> 0.31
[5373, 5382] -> 0.61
